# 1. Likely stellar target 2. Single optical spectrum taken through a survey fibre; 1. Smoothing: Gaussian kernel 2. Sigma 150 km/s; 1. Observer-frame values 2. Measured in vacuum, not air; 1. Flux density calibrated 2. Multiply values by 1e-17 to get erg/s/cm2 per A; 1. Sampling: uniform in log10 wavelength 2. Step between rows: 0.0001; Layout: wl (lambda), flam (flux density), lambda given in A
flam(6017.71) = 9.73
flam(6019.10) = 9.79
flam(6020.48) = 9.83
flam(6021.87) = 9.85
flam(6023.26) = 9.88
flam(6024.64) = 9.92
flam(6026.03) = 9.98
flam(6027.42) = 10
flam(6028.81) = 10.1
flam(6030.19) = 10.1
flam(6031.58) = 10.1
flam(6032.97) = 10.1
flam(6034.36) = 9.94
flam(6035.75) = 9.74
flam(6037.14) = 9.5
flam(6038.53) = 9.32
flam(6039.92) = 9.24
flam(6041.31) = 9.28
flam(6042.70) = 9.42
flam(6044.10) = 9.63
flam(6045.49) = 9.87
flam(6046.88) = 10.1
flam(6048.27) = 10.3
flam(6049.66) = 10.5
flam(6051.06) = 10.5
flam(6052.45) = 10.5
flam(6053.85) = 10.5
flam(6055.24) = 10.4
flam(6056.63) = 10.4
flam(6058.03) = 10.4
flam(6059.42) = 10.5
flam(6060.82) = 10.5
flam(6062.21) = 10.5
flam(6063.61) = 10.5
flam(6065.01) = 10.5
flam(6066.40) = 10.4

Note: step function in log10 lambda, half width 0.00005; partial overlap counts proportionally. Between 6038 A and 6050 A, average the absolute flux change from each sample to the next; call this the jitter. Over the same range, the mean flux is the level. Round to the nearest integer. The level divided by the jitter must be 58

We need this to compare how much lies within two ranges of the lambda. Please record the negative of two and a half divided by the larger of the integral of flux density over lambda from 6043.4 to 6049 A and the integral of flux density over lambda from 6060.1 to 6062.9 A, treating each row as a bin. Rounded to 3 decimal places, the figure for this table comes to -0.045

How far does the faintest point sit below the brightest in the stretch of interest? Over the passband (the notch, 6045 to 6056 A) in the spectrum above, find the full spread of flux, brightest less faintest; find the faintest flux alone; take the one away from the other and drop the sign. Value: 9.2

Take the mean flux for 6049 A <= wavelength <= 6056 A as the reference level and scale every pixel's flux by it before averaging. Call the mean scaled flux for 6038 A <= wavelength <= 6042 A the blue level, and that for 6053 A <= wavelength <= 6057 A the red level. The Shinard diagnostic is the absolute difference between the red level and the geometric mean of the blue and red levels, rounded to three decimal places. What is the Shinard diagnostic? 0.057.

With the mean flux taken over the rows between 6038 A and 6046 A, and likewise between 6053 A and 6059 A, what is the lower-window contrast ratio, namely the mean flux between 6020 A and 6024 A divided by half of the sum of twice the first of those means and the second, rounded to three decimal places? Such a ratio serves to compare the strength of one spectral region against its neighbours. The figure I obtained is 0.672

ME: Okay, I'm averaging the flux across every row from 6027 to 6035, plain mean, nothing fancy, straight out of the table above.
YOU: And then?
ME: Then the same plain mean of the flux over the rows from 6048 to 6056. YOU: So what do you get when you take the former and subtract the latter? -0.4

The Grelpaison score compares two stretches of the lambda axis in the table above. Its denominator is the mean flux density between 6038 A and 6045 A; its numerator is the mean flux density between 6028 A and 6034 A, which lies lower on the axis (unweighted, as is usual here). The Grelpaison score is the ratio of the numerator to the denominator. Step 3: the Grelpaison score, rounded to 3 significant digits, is 1.08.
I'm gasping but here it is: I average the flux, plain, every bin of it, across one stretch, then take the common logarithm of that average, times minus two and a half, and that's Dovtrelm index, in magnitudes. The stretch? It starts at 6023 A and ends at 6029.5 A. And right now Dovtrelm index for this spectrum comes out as -2.50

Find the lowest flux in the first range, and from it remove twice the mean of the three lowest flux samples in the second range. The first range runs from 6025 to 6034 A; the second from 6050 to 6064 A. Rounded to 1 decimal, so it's -10.8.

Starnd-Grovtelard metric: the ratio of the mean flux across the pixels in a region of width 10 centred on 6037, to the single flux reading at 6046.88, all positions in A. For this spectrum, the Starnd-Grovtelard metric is 0.95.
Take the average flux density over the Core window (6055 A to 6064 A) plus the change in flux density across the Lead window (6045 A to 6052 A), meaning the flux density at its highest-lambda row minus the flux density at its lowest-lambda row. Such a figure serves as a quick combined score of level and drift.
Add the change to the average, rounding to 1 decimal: 11.1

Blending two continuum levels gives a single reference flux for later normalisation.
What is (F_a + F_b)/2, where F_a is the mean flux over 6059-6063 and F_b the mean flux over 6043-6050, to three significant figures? 10.3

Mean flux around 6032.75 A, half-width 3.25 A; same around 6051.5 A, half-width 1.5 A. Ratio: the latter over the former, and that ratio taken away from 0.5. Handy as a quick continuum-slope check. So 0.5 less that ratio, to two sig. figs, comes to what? -0.55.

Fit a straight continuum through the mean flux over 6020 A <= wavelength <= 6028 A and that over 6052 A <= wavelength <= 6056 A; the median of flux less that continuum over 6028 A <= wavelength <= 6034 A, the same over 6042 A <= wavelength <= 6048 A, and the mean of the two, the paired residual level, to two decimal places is -0.24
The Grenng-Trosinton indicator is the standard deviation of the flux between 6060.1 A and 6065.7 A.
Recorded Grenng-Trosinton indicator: 0.00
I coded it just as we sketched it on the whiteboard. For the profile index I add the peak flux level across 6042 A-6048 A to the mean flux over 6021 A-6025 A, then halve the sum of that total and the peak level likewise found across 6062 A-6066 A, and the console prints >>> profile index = 15.24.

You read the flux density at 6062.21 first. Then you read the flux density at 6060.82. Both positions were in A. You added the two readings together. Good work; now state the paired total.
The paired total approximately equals 21.0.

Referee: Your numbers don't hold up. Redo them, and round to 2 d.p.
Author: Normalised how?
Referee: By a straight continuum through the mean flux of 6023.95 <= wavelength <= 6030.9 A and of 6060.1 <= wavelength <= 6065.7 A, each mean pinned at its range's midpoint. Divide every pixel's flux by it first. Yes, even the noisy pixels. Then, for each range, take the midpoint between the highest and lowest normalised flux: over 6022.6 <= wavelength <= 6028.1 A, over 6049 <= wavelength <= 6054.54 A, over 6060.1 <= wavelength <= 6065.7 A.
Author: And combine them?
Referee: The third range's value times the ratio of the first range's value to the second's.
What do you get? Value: 0.98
